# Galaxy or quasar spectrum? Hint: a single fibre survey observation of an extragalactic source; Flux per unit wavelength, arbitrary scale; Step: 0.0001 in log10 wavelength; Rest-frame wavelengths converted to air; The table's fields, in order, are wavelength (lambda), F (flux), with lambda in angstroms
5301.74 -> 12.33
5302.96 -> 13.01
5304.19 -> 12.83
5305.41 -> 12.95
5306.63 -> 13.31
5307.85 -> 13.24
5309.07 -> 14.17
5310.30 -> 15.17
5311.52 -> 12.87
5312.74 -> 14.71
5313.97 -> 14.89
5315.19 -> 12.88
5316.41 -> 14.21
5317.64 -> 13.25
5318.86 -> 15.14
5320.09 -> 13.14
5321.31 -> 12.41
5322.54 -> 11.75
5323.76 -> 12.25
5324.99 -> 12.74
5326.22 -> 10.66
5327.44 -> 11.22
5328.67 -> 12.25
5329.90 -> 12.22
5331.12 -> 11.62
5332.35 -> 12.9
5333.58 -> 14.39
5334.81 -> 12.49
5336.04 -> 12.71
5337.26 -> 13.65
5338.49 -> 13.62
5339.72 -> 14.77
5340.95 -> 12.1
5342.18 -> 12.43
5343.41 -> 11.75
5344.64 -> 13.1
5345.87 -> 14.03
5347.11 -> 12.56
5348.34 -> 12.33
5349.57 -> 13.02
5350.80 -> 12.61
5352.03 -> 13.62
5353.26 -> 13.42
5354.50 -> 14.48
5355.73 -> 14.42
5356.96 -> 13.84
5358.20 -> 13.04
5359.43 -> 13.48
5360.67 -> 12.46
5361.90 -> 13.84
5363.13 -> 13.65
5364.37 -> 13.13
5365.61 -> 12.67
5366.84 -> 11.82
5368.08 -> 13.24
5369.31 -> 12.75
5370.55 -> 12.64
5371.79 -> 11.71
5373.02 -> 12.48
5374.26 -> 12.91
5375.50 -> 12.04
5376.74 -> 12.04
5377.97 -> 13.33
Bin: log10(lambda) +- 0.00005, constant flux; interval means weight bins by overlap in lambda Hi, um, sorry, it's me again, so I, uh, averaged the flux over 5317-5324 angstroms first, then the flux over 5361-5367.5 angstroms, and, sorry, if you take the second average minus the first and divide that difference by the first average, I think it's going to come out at 0.00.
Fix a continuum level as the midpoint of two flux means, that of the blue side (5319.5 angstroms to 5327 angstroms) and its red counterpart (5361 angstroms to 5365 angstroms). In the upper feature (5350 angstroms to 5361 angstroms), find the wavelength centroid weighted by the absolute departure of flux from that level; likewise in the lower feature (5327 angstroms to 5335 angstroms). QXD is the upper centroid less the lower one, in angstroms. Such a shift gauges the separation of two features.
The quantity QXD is 24.9 angstroms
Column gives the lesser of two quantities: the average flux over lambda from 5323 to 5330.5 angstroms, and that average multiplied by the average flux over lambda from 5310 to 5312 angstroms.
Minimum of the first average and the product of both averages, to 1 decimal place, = 11.9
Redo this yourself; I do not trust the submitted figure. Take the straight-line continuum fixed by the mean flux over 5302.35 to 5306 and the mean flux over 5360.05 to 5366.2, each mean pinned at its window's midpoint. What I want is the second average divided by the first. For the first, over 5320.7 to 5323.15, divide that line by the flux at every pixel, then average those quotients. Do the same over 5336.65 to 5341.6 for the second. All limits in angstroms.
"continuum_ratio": 0.90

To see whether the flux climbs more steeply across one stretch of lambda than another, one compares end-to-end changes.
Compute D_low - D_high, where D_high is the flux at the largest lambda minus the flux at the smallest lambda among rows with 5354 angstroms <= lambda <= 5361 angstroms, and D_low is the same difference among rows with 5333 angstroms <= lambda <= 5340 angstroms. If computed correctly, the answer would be 2.4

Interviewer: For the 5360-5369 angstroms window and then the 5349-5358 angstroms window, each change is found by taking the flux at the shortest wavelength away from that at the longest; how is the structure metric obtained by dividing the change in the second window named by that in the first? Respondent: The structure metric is 1.1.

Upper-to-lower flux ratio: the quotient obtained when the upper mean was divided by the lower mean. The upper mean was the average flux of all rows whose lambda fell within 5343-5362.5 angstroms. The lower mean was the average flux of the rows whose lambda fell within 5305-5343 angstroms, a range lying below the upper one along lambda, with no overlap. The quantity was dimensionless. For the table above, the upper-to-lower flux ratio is 1.01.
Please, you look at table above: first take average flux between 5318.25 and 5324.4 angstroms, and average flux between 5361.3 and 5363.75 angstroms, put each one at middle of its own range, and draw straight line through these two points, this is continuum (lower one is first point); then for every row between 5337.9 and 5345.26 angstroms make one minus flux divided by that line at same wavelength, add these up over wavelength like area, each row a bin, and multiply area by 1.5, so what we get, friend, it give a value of 0.31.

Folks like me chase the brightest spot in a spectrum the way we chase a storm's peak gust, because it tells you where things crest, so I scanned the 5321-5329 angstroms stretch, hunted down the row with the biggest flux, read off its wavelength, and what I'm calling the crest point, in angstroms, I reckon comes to 5324.99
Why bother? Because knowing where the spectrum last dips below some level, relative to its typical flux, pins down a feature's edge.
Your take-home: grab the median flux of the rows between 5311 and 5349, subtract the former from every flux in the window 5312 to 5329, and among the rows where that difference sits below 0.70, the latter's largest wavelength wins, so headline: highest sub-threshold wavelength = 5328.67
